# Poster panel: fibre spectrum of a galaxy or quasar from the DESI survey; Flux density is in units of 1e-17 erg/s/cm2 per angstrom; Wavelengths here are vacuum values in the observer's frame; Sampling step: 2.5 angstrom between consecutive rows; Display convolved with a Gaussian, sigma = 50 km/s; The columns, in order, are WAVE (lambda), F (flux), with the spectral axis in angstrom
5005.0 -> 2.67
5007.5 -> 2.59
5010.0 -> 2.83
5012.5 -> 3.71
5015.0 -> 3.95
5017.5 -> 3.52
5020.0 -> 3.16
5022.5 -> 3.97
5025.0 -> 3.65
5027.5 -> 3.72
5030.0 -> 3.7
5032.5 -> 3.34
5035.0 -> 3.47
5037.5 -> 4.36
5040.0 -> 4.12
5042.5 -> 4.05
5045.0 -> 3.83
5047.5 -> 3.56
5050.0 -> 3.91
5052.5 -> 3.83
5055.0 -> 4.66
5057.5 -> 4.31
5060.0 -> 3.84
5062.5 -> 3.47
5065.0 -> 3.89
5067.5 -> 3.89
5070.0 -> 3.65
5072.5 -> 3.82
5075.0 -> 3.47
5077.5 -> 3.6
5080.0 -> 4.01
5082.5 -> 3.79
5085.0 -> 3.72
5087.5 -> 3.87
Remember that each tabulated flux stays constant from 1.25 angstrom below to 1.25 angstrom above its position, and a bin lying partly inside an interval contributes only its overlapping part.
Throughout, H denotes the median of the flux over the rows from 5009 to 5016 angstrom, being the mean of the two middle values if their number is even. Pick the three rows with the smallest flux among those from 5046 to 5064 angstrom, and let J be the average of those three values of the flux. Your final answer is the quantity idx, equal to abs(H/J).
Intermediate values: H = 3.71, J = 3.62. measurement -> 1.02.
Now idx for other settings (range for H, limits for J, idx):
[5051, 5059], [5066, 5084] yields 1.21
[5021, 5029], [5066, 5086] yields 1.04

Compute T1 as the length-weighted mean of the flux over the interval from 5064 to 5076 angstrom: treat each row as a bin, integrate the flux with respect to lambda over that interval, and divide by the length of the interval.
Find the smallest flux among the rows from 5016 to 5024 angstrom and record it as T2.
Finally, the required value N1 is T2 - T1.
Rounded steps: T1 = 3.75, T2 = 3.16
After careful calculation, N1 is -0.6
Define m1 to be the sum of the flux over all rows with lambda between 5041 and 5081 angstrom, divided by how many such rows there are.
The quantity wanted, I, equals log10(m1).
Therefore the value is 0.587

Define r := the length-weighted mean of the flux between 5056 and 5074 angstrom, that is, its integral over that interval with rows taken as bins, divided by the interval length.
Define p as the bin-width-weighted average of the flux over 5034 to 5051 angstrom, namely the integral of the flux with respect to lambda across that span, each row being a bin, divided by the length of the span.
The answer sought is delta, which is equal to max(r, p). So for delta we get 3.91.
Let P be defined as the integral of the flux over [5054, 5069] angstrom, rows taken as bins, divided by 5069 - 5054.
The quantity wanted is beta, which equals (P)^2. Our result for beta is 15.9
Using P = 3.99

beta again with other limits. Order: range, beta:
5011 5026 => 13.3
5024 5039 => 13.8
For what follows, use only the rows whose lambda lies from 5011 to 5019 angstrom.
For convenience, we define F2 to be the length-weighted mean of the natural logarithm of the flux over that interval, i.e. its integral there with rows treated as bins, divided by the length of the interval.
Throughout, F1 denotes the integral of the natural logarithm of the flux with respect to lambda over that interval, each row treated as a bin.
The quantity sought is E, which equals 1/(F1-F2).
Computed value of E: 0.11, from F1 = 10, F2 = 1.30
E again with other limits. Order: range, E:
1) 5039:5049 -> 0.08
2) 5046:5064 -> 0.04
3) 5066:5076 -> 0.08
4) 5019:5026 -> 0.13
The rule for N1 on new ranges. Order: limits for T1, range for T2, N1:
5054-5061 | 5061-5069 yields -0.8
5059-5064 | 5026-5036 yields -0.3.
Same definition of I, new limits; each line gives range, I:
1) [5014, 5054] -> 0.575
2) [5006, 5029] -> 0.539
